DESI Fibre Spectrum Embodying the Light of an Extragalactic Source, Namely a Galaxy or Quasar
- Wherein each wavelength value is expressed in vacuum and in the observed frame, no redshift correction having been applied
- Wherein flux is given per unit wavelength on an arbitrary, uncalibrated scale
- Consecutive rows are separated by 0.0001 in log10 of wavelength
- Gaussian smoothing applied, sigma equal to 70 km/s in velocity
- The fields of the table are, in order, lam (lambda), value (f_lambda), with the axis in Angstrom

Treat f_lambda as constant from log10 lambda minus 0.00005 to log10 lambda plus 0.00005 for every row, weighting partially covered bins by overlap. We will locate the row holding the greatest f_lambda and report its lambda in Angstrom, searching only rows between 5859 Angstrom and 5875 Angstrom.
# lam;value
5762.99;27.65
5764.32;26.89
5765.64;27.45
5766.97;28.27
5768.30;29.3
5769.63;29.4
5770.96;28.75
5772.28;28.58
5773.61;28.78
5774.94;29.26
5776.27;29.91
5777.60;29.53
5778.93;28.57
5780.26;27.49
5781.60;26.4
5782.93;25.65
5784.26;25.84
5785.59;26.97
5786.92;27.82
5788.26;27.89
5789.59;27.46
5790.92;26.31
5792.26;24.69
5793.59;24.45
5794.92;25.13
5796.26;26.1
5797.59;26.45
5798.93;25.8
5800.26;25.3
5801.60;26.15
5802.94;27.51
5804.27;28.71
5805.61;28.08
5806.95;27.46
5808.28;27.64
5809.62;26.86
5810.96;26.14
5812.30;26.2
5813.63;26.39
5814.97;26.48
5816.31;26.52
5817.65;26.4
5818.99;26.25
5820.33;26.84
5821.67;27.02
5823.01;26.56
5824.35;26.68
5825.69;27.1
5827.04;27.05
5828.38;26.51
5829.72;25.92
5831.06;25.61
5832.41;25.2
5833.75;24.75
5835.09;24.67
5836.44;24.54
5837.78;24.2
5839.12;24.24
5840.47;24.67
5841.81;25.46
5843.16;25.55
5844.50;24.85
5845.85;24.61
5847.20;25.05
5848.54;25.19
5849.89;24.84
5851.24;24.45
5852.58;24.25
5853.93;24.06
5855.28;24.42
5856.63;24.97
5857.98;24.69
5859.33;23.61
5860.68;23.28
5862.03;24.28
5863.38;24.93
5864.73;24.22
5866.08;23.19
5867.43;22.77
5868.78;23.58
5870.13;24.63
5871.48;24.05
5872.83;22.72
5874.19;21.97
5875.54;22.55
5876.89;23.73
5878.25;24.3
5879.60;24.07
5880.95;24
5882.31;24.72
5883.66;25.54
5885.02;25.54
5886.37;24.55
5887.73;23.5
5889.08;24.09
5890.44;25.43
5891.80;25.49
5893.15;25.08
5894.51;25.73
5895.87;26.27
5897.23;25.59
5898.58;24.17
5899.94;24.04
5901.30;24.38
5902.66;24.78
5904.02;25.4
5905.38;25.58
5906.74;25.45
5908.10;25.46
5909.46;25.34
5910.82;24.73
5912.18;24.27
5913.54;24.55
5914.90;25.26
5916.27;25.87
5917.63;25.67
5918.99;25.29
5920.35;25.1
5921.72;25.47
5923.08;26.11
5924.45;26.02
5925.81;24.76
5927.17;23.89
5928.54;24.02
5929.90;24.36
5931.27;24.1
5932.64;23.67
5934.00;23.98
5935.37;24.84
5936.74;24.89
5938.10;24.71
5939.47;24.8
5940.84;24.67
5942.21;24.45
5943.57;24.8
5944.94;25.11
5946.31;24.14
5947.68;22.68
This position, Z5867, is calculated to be 5863.38 Angstrom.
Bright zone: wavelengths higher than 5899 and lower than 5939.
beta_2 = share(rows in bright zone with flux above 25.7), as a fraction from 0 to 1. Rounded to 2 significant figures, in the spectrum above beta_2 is 0.10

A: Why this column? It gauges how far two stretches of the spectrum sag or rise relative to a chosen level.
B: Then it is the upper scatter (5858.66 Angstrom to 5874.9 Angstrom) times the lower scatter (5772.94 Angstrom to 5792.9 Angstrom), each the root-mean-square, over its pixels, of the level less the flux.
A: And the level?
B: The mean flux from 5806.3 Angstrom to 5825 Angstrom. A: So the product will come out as 5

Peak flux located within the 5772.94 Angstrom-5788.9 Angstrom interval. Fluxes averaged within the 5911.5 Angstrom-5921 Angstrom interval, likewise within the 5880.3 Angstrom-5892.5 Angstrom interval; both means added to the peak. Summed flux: 80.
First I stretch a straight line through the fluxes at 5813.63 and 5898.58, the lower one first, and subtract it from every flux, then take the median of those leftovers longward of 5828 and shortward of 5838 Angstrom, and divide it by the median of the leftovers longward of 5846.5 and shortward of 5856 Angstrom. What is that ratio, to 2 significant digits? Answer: 1.0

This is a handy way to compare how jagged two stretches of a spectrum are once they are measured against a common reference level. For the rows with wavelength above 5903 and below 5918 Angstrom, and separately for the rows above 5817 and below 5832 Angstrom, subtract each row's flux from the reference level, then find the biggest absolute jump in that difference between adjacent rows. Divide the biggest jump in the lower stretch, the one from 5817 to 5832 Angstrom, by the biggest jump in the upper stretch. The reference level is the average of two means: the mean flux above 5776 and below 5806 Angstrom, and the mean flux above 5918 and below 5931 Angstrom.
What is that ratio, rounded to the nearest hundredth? 0.83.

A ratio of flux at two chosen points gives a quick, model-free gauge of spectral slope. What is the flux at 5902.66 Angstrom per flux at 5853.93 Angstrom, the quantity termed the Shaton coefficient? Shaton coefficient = 1.03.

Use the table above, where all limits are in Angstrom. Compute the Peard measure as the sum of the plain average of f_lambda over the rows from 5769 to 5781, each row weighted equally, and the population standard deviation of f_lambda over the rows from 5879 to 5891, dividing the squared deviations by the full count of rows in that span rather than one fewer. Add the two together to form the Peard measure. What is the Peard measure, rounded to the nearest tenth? 29.6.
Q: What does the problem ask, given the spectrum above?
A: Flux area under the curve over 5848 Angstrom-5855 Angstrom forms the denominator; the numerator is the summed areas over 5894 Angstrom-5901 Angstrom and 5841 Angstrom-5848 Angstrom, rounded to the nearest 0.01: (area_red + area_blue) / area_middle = 2.05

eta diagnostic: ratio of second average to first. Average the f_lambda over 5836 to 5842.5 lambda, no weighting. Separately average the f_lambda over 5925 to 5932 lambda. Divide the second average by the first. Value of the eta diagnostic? 0.98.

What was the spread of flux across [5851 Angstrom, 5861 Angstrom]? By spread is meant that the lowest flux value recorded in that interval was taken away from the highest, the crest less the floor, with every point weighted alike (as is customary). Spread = 1.7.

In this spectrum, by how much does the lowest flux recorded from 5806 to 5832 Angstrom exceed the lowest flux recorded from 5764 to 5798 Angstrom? 1.2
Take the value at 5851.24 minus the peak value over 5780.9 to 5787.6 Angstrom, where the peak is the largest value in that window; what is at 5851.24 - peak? -3.4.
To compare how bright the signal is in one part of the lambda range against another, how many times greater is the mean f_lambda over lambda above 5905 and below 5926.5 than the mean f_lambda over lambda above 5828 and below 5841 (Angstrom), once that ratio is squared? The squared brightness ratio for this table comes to 1.02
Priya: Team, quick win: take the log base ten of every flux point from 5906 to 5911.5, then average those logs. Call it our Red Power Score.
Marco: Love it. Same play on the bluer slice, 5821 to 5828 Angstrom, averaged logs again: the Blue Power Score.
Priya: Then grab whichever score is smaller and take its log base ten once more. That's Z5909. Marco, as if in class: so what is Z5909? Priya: 0.147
